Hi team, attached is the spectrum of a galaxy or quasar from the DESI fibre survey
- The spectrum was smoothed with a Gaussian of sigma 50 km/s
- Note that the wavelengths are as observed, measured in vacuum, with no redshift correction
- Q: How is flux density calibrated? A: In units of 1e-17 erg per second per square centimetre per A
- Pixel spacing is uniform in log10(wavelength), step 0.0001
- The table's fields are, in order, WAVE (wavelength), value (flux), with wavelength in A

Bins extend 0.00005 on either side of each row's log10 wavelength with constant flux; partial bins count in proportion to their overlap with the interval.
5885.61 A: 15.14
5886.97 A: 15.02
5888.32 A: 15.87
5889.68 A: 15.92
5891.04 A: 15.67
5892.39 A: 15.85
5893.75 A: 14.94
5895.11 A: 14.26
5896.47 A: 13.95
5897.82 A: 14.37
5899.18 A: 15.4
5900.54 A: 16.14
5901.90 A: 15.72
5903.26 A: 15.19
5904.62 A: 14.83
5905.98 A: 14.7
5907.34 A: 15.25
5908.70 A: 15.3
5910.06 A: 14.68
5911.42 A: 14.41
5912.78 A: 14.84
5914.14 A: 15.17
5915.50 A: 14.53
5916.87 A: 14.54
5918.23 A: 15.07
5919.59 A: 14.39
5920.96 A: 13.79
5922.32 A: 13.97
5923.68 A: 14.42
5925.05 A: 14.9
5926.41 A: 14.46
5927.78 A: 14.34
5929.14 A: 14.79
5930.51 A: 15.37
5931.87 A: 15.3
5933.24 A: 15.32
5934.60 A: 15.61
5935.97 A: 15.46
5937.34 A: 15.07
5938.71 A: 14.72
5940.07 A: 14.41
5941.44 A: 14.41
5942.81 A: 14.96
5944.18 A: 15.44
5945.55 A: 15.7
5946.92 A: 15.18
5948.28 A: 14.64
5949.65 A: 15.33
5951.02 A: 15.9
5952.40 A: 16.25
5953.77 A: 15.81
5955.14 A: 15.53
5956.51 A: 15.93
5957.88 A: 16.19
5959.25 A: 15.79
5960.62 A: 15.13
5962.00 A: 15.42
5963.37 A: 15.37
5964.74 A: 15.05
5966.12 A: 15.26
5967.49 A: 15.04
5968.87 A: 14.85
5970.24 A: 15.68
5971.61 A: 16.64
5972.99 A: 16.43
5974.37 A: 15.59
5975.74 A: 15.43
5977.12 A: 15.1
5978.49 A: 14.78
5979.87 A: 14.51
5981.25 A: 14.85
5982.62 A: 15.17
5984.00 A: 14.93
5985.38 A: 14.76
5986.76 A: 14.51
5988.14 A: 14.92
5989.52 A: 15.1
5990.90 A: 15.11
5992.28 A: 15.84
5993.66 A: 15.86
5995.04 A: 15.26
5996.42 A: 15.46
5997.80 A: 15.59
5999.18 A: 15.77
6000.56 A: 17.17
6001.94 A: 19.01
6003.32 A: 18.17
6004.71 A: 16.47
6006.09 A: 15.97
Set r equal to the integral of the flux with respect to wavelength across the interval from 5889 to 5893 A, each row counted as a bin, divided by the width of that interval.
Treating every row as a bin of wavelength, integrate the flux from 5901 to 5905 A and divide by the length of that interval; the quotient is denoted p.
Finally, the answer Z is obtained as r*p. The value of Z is 242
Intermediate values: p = 15.3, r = 15.8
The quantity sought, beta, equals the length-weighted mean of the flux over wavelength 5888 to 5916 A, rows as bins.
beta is 15.1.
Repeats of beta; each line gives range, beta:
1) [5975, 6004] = 15.6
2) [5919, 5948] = 14.9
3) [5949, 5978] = 15.6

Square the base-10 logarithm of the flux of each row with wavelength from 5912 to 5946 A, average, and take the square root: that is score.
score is 1.17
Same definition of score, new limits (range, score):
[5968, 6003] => 1.19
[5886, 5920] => 1.18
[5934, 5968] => 1.19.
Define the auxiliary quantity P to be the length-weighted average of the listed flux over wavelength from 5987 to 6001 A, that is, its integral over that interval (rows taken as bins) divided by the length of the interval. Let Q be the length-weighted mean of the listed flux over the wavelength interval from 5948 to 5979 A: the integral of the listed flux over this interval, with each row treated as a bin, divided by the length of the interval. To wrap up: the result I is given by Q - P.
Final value 0.00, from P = 15.5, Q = 15.5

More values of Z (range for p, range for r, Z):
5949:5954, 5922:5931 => 231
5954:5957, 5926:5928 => 226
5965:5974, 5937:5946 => 233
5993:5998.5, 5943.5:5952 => 239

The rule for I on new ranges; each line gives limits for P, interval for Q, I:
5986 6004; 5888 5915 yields -0.87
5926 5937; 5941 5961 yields 0.41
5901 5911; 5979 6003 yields 0.46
